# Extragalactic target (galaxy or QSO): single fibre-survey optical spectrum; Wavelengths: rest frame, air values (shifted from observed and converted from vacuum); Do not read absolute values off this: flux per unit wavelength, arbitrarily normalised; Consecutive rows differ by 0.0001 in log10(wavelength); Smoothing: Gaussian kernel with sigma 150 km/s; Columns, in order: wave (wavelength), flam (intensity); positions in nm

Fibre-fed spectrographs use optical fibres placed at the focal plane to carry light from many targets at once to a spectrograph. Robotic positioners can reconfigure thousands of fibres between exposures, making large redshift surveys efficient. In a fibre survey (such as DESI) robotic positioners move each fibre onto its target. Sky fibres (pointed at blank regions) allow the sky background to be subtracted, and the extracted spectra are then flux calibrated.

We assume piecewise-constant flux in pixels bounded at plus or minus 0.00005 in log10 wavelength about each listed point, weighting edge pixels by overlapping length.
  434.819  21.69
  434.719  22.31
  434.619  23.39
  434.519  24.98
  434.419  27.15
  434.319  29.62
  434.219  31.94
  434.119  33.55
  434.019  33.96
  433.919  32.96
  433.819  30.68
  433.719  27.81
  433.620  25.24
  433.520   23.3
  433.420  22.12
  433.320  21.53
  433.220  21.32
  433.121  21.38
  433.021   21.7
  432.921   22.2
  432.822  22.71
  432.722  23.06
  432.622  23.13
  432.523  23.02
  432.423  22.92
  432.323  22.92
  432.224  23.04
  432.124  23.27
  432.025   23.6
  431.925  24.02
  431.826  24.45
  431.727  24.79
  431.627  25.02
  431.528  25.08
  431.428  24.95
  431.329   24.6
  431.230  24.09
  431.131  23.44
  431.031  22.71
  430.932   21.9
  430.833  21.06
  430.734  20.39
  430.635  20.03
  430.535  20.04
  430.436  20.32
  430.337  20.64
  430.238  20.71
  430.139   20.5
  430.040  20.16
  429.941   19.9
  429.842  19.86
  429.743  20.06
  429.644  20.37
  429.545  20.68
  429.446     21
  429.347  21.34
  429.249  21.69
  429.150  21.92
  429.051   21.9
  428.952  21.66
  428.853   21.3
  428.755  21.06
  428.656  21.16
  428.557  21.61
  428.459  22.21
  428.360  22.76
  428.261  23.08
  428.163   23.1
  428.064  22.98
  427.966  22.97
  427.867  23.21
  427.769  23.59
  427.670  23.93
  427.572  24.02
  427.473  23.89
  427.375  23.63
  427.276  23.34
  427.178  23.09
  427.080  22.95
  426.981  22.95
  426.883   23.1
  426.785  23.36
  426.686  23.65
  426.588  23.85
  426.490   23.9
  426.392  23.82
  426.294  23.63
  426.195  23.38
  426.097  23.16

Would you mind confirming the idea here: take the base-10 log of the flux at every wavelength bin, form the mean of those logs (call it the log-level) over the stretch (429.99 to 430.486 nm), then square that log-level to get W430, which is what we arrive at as 1.72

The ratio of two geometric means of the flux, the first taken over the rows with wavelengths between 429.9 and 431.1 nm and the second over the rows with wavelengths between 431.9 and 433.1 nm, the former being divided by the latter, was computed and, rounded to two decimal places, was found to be 0.90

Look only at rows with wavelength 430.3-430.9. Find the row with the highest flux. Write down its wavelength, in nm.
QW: 430.833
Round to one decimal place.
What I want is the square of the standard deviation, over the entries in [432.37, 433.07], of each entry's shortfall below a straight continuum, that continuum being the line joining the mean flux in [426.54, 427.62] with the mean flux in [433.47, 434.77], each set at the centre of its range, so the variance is 0.4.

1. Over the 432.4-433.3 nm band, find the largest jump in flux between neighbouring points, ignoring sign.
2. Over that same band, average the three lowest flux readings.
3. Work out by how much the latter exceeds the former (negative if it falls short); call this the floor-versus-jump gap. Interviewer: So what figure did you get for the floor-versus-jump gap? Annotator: 21.0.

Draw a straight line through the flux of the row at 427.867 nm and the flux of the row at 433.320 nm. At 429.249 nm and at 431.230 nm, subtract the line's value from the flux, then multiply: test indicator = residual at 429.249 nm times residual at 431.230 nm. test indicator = -2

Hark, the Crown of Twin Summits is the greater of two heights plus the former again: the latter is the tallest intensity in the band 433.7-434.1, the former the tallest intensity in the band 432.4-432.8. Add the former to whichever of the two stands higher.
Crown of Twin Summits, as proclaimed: 57.1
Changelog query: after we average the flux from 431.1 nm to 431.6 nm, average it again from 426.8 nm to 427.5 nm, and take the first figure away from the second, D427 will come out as -1.2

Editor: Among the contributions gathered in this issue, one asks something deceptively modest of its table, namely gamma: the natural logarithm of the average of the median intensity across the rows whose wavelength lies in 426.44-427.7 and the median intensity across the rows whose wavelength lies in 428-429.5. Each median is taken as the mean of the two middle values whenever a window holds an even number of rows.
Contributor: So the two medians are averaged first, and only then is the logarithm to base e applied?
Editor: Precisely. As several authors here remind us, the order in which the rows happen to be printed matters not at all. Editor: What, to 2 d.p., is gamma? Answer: 3.12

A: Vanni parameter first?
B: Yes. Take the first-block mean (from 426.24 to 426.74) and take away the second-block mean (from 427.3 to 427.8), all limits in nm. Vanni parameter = 0.0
